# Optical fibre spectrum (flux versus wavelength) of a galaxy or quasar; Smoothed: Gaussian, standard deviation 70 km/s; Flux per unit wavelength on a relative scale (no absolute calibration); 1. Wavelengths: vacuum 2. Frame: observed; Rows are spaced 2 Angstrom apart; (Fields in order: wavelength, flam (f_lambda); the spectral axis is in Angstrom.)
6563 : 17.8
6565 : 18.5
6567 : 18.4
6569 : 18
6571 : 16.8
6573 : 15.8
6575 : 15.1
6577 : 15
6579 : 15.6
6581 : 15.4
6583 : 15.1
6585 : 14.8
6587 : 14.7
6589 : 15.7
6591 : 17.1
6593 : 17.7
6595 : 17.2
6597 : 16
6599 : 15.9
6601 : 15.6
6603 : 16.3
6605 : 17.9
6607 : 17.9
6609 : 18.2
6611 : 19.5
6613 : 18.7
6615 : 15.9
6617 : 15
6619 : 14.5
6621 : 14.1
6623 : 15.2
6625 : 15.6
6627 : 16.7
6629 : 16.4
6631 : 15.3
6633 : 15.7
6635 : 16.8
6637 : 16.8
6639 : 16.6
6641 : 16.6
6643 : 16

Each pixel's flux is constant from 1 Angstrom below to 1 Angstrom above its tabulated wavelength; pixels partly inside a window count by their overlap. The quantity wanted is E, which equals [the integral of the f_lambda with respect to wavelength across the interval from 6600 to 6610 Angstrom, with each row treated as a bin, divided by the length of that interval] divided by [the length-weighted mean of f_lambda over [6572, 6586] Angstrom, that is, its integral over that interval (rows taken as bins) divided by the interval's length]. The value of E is 1.13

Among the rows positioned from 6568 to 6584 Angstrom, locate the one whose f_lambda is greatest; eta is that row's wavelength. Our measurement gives 6569 Angstrom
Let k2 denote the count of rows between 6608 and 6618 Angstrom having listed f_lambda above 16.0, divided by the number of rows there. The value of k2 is 0.6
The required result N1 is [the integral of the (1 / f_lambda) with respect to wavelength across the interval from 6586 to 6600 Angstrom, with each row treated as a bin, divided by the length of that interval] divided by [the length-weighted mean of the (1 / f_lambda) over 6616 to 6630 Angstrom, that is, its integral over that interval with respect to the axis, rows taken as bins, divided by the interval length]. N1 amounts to 0.94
